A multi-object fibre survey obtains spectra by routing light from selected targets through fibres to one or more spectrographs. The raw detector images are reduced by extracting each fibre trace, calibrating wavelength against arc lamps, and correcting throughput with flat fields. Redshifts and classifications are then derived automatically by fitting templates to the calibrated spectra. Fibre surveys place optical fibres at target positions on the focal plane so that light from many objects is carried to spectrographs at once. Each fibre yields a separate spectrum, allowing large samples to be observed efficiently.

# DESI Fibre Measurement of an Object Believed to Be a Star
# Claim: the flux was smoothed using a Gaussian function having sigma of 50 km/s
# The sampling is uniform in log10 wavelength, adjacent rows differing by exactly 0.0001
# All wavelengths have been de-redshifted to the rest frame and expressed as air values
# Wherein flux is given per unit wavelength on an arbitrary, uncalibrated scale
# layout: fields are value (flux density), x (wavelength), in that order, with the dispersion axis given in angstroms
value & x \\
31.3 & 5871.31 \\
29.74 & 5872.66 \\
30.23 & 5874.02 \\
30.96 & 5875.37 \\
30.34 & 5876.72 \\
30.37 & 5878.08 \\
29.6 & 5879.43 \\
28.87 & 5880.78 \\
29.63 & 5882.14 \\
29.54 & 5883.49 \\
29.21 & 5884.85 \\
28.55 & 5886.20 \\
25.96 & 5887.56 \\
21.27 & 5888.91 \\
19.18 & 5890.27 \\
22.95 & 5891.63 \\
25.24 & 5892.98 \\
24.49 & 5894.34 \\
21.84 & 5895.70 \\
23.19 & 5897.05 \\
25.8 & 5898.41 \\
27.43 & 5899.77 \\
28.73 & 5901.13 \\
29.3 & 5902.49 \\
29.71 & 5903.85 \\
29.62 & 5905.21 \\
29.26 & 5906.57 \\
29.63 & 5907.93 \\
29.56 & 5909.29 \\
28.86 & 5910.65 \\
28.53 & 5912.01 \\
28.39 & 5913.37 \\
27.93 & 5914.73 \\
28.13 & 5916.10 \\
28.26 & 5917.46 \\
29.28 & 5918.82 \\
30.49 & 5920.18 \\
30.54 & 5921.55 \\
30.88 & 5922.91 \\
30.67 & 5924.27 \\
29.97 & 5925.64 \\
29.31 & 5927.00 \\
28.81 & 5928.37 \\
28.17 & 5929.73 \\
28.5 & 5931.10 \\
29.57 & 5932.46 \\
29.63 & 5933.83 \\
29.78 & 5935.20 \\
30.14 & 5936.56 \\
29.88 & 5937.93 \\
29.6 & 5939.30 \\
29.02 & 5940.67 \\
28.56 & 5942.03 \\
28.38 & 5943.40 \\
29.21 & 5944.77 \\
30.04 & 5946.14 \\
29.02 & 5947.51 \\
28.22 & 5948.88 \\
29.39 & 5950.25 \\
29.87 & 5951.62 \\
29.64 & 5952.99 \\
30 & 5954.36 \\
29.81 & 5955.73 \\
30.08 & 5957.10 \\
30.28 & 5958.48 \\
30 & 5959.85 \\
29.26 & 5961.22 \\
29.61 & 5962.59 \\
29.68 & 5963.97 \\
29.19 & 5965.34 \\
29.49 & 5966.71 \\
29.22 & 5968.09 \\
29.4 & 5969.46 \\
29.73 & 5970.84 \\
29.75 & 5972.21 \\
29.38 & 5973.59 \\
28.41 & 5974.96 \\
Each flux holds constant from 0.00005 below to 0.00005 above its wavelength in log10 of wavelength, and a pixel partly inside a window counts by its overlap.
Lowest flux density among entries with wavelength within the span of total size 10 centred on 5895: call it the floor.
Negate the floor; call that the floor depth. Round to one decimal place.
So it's -19.2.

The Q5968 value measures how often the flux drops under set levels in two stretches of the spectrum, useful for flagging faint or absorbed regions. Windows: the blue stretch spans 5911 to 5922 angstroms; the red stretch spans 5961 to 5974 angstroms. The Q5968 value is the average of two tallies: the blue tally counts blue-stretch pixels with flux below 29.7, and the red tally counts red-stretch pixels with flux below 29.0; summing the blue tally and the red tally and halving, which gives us 3.0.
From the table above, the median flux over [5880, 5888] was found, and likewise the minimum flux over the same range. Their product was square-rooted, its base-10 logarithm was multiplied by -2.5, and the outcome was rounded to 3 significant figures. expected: -3.60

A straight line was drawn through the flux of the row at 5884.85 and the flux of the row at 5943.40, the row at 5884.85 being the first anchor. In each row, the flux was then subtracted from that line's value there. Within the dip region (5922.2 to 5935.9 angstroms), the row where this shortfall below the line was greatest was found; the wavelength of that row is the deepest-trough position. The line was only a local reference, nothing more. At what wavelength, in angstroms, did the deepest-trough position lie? 5929.73 angstroms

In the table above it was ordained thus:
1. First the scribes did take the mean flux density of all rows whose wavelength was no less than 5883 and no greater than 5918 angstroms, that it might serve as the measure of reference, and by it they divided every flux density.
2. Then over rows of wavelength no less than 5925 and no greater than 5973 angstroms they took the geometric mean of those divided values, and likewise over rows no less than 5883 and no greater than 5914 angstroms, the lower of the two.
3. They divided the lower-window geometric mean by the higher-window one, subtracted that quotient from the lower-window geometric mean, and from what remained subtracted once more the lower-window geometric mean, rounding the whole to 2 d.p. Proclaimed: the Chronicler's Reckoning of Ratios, -0.90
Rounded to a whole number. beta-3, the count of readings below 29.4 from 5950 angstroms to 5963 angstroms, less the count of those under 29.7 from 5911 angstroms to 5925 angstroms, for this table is -4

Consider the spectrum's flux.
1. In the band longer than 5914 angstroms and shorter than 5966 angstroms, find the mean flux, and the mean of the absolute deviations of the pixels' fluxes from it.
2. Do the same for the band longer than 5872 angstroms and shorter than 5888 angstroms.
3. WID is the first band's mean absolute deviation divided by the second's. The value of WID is 0.7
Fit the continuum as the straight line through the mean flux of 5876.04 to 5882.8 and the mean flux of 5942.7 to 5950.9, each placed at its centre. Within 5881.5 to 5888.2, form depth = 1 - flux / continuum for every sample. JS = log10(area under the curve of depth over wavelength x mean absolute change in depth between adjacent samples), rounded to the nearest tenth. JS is -2.1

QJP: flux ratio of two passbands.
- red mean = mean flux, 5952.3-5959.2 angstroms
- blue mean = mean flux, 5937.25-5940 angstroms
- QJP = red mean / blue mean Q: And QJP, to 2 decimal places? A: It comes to 1.01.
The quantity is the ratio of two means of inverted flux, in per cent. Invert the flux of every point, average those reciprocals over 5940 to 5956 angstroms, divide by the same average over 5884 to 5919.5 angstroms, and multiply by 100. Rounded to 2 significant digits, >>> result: 91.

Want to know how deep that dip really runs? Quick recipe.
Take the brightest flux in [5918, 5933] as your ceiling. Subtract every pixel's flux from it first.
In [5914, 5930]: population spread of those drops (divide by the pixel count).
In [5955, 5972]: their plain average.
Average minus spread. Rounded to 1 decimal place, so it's 0.2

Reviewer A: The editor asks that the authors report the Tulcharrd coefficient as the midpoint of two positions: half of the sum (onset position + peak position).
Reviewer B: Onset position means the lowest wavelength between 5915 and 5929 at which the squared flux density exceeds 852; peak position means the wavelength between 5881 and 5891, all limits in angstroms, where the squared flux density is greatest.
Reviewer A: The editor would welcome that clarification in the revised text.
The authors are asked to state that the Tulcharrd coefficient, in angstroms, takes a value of 5900.5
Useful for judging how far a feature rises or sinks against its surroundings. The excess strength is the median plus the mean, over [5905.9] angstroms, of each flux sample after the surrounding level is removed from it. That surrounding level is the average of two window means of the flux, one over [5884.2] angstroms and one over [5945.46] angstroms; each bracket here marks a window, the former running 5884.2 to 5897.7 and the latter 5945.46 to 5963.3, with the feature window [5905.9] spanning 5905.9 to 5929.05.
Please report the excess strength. 4.8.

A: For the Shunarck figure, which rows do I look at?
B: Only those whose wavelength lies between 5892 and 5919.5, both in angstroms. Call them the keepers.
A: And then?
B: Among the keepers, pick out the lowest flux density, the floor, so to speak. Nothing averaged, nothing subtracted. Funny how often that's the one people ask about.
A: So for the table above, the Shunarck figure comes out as 21.84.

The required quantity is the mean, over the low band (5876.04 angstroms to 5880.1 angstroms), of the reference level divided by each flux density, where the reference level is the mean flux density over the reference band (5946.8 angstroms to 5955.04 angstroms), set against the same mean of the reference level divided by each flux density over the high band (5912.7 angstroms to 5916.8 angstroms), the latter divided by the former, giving 1.07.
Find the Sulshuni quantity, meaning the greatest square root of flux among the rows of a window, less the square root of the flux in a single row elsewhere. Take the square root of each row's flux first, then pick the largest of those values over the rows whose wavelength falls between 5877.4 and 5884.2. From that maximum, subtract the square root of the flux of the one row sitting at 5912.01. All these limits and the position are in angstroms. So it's 0.17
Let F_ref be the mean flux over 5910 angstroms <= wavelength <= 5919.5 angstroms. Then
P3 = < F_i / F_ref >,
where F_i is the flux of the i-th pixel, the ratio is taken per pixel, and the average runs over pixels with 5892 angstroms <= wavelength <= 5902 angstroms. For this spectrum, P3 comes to 0.89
